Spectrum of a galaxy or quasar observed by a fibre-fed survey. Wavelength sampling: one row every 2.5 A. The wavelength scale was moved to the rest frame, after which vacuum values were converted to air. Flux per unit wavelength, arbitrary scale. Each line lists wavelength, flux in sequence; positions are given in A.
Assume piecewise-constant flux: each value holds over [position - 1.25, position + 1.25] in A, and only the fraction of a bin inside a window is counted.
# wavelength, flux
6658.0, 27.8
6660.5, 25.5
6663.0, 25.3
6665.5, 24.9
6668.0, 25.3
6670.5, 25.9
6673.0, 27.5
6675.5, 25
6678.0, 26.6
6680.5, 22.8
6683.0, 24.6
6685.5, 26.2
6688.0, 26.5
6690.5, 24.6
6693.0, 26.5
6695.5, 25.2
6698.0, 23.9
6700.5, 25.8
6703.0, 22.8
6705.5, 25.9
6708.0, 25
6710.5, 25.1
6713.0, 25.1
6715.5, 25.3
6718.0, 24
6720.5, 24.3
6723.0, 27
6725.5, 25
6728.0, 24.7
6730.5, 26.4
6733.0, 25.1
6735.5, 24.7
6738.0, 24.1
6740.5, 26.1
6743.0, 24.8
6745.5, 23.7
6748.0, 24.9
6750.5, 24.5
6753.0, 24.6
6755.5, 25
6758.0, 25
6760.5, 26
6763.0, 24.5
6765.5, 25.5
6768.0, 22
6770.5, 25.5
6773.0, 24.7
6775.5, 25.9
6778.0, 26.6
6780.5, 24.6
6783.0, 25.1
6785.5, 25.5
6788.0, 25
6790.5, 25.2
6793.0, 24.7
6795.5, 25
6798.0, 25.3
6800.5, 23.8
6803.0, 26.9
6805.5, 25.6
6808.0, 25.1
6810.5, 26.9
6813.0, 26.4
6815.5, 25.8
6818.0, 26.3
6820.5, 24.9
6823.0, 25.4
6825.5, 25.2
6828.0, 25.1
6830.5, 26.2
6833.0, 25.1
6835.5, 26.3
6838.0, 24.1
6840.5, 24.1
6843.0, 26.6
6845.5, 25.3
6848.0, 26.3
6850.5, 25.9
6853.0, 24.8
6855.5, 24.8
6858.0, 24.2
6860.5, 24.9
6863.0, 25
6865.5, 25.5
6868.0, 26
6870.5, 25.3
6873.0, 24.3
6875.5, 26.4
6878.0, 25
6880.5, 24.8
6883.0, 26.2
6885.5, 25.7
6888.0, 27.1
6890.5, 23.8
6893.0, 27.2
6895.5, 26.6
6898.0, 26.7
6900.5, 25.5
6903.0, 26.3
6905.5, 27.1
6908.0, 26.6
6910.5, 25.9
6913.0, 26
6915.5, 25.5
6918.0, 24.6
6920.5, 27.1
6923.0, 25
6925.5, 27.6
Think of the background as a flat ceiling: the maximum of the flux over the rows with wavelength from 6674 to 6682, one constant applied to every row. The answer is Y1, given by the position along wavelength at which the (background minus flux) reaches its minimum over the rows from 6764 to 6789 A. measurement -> 6778.0 A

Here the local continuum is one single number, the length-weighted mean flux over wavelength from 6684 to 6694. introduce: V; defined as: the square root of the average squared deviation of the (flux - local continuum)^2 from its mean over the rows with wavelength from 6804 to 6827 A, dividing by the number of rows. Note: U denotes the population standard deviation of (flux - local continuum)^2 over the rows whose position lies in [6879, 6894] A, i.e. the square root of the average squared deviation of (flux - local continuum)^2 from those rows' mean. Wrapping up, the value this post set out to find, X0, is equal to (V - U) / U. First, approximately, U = 1.5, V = 0.4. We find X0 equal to -0.8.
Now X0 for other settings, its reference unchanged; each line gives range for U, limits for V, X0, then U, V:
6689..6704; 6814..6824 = -0.9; 3.4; 0.4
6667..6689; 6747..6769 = 0.6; 2.9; 4.5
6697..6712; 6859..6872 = -0.9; 3.5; 0.4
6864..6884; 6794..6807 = 0.9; 0.8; 1.6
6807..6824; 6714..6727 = 2.2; 0.4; 1.2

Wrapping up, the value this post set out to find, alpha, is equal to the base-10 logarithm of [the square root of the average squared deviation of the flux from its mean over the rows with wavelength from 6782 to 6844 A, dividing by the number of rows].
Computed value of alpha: -0.09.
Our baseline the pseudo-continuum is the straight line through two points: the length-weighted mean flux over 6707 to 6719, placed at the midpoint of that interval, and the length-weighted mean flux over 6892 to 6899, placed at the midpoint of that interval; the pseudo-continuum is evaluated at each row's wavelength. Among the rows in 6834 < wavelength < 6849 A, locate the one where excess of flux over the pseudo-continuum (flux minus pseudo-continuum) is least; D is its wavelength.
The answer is 6840.5 A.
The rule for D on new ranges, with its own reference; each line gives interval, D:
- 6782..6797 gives 6793.0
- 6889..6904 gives 6890.5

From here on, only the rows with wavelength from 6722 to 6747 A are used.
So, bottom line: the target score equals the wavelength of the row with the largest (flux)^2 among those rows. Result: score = 6723.0 A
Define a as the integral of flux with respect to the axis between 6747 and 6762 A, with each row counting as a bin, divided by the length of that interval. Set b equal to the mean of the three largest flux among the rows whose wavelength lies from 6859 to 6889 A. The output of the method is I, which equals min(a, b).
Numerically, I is 24.99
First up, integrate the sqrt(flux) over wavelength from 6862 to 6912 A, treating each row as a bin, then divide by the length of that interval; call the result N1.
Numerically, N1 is 5.08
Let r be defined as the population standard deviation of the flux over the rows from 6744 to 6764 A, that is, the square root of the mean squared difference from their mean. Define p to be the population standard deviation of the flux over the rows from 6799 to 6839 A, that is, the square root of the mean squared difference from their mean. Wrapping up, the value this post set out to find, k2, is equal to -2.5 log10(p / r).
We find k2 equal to -0.40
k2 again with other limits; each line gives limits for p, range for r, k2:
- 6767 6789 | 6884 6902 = -0.09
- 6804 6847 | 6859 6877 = -0.21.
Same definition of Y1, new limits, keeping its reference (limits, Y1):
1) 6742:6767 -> 6760.5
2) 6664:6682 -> 6673.0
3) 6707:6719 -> 6715.5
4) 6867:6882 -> 6875.5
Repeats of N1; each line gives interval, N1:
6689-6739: 5.00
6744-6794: 4.99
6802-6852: 5.07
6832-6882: 5.02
